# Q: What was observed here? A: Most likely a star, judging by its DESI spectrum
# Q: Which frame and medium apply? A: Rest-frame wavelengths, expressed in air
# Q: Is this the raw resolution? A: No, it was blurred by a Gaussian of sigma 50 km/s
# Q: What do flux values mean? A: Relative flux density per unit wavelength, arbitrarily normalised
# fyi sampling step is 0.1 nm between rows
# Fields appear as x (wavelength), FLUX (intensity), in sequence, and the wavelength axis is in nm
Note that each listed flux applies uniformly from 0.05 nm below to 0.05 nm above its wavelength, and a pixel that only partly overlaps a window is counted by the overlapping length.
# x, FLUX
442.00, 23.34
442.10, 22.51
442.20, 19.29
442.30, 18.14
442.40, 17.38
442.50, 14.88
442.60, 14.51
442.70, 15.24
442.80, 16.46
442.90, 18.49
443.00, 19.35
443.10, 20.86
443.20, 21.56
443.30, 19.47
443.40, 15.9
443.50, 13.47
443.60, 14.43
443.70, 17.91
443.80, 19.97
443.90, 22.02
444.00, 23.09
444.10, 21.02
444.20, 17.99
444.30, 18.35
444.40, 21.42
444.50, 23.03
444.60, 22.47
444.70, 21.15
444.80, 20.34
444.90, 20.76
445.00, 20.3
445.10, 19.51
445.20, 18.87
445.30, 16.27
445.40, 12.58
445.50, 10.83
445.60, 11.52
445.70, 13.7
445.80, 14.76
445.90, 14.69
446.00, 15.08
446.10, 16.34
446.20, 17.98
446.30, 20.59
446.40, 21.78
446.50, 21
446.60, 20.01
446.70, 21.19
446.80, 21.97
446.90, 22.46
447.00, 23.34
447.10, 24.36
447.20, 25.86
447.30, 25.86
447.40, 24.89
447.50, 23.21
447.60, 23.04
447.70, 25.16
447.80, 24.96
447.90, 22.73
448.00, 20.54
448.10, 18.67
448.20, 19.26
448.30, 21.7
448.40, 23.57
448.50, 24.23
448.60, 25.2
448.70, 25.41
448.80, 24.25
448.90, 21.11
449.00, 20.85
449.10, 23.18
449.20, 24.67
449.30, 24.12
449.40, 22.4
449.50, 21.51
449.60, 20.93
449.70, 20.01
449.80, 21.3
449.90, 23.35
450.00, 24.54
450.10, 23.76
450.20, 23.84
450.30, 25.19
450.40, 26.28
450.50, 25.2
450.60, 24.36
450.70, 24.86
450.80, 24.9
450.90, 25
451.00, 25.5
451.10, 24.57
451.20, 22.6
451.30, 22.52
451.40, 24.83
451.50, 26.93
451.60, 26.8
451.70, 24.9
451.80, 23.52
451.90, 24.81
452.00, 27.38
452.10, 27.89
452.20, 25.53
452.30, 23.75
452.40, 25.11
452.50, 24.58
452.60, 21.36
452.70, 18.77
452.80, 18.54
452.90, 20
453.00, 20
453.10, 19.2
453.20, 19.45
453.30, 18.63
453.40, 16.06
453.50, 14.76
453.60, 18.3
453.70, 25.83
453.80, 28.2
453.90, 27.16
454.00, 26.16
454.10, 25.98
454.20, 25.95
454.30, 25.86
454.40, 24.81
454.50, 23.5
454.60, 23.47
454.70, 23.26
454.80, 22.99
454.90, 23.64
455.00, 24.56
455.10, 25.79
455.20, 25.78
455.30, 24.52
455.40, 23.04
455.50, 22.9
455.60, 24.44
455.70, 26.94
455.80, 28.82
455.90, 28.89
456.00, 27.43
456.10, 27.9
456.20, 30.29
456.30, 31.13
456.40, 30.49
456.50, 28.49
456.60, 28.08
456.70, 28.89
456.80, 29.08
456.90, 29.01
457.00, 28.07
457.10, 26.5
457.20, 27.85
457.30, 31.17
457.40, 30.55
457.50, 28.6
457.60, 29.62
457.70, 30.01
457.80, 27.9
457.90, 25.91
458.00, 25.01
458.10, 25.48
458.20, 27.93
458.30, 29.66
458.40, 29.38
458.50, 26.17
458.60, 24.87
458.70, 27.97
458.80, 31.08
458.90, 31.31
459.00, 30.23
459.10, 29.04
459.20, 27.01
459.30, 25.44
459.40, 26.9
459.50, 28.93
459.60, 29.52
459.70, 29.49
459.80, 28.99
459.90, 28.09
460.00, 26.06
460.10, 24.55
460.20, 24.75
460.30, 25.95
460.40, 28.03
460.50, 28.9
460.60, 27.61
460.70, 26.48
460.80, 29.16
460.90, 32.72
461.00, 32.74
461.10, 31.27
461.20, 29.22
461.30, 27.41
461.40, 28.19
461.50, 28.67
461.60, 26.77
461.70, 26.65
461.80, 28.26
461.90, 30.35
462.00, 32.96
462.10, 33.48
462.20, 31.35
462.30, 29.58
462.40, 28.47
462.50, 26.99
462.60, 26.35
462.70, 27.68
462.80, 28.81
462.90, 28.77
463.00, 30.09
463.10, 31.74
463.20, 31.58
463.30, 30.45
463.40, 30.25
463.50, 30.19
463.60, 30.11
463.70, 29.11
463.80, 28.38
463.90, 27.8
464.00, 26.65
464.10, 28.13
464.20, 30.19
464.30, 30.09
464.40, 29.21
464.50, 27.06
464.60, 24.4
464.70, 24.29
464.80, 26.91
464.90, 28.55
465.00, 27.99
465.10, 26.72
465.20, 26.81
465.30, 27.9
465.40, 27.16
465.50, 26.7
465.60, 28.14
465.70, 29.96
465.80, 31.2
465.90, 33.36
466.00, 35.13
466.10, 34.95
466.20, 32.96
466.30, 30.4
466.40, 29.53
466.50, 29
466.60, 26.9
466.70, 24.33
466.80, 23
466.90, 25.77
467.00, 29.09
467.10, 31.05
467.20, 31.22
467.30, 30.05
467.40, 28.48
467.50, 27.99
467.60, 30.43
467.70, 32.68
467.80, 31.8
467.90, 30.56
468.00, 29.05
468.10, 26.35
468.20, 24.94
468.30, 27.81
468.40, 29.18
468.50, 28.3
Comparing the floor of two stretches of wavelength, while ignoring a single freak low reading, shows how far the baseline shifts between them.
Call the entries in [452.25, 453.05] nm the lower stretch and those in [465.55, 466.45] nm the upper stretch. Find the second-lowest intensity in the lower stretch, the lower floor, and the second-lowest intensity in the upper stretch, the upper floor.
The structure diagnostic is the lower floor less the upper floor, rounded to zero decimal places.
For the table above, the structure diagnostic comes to -11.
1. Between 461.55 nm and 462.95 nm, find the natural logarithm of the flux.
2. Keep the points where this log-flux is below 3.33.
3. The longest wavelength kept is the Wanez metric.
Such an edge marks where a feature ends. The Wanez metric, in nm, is 462.70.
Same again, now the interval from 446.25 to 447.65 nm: 447.60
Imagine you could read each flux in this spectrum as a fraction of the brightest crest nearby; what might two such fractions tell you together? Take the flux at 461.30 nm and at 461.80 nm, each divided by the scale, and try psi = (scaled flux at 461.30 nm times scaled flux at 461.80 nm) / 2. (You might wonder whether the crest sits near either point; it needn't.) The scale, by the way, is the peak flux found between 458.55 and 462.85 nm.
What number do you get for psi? 0.35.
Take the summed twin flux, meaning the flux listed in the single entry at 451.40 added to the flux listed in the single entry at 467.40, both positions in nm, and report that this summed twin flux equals 53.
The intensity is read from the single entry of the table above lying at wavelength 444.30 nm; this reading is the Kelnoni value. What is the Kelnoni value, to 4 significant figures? 18.35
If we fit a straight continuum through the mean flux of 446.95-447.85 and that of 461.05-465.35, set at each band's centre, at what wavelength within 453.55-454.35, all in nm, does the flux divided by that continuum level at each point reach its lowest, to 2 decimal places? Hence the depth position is 453.60 nm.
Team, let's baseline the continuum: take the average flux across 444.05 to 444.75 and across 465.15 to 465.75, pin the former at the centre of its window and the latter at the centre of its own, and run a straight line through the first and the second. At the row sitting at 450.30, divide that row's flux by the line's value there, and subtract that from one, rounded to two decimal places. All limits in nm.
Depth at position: -0.11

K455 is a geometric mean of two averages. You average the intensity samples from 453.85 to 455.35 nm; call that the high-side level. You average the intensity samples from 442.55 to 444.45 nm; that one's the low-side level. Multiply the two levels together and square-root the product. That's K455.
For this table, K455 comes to 21.5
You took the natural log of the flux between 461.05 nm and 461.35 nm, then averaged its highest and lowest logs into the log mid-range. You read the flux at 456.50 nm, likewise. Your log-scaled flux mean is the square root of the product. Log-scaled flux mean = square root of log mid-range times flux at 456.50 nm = 9.8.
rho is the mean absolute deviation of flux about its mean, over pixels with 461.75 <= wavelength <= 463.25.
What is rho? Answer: 1.8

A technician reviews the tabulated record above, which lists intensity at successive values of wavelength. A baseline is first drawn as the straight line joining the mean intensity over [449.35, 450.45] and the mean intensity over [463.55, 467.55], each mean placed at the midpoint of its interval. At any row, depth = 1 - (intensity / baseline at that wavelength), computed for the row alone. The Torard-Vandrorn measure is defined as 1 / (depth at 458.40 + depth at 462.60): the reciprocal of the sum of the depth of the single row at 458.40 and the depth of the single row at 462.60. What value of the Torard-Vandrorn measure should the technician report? -12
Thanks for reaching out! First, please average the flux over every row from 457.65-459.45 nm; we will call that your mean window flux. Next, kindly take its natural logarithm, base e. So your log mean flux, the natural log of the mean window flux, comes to 3.33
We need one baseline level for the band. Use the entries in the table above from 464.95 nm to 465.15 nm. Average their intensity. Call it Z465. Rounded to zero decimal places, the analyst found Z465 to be 27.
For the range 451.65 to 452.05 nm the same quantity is 25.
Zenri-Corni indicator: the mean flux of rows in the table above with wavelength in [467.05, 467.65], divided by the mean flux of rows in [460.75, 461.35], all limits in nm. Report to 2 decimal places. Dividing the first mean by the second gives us 0.98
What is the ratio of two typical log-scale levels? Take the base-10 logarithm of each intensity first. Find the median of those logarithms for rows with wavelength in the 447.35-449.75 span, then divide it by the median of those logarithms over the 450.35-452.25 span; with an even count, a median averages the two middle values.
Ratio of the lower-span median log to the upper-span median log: 0.977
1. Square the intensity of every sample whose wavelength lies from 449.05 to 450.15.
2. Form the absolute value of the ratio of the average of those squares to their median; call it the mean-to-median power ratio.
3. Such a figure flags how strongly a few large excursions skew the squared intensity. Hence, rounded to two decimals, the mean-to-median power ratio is 0.96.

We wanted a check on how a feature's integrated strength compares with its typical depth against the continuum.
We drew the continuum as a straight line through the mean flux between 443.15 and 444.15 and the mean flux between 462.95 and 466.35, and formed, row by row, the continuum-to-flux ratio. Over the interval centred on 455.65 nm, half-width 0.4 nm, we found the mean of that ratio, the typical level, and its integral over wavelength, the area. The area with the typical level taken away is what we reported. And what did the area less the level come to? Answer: -0.193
